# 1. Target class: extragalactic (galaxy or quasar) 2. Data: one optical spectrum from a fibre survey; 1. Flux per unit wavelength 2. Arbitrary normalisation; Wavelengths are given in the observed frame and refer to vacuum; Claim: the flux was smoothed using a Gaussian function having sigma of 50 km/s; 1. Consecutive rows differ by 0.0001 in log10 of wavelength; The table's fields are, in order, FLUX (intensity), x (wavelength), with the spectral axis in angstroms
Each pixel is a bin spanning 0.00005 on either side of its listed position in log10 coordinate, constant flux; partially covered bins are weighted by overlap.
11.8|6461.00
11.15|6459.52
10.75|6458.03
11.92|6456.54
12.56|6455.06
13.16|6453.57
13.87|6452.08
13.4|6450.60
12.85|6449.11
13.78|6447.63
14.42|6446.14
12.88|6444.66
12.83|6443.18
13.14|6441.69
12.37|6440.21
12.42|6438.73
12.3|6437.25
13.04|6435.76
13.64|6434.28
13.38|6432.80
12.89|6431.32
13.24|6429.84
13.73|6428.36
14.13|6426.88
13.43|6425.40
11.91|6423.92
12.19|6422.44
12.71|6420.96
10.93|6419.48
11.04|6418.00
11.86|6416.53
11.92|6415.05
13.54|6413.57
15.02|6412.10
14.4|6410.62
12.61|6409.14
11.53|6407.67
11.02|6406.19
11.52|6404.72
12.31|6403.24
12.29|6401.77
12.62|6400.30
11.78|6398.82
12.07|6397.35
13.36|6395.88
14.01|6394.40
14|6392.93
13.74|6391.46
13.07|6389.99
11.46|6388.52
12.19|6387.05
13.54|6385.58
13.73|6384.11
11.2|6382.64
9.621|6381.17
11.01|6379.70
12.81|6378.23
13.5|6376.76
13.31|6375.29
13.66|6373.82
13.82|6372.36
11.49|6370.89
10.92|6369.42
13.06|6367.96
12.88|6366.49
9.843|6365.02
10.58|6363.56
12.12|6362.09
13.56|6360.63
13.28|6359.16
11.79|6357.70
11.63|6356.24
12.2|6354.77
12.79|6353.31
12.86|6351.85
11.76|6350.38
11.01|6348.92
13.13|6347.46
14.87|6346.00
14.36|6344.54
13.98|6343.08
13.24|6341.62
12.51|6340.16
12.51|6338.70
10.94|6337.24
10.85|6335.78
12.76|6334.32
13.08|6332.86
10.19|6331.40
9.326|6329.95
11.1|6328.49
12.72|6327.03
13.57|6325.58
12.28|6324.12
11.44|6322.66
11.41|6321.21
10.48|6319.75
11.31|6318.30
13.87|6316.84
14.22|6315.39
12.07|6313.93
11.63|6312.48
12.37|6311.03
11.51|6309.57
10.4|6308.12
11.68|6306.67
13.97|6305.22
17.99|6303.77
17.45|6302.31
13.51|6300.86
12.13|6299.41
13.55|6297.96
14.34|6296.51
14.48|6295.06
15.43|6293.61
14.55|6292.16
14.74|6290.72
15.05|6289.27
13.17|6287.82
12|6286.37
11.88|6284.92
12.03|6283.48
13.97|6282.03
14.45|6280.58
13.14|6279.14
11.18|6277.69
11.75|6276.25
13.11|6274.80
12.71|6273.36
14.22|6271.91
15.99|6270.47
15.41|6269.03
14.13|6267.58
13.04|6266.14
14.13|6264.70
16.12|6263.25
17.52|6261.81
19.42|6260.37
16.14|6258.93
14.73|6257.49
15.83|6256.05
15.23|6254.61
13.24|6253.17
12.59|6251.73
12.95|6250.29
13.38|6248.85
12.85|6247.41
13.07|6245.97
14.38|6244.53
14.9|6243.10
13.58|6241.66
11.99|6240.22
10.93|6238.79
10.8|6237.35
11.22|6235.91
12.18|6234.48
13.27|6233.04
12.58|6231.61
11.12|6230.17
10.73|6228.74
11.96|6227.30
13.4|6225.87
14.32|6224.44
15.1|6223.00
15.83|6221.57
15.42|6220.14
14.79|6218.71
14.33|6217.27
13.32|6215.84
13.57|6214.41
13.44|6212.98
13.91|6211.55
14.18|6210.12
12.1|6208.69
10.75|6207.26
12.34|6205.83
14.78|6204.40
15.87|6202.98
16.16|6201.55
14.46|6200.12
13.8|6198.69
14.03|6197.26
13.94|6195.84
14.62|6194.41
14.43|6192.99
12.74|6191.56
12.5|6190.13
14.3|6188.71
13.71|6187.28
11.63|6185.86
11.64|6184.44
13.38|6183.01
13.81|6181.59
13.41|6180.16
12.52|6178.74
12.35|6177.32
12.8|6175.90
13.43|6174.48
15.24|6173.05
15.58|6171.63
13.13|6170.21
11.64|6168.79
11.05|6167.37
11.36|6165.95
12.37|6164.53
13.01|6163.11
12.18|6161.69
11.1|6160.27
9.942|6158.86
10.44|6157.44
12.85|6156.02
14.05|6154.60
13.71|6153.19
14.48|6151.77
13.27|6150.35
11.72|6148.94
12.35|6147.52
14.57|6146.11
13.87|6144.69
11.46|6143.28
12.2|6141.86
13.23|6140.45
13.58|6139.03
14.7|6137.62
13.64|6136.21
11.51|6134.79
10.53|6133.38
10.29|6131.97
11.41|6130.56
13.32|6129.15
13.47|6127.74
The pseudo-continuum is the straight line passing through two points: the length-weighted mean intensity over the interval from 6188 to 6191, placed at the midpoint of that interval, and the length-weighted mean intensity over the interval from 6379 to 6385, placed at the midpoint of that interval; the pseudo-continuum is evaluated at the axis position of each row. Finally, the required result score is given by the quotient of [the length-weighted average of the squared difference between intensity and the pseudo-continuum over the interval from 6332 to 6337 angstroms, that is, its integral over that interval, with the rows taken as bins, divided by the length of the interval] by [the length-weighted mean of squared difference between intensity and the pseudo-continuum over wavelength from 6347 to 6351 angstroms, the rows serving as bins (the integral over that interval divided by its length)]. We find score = 1.4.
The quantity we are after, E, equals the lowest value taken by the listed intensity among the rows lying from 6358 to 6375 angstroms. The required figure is 9.843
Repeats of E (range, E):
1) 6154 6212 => 9.942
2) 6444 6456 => 12.56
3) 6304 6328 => 10.4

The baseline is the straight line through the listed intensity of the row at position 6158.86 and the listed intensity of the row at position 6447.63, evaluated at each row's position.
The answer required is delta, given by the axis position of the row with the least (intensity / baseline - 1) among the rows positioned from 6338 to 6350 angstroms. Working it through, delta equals 6348.92 angstroms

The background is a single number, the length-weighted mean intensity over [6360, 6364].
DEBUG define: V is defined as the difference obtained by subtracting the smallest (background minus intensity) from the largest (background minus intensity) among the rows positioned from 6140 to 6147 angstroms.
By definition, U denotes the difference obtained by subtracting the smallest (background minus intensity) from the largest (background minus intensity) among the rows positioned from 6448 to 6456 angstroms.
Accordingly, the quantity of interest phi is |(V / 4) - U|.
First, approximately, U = 1.3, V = 3.1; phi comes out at 0.53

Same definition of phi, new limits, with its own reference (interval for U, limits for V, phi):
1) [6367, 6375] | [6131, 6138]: 1.80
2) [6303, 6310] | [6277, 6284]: 6.77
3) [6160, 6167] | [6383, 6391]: 1.34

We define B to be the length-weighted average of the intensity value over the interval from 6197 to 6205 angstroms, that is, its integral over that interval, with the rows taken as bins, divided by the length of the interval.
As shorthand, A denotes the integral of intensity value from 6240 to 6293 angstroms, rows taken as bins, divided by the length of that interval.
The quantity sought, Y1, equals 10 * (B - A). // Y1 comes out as 9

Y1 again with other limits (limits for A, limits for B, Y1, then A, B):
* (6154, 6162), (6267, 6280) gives 18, 11.7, 13.5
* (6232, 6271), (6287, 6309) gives 1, 14.0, 14.1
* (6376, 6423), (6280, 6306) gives 17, 12.5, 14.1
